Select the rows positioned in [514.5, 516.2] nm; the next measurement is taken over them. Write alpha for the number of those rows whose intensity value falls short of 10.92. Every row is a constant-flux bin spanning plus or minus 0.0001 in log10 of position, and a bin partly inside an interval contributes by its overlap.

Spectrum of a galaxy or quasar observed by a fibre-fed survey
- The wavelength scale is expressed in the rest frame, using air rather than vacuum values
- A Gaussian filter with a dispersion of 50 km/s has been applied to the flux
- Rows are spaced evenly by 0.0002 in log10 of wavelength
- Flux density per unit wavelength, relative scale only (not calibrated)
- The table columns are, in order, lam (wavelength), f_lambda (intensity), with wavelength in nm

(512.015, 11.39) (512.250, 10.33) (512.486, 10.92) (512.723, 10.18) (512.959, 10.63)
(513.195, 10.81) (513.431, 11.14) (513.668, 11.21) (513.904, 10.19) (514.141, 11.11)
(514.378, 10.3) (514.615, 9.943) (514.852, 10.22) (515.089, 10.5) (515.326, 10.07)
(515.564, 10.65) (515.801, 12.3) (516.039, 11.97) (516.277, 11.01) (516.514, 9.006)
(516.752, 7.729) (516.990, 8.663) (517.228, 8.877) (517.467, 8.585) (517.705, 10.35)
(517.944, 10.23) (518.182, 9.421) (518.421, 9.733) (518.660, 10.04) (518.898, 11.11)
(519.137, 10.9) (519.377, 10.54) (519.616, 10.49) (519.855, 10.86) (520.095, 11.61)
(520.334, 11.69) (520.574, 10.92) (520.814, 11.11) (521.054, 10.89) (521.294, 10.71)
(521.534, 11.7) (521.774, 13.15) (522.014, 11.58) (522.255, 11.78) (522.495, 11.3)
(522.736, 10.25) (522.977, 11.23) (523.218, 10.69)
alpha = 5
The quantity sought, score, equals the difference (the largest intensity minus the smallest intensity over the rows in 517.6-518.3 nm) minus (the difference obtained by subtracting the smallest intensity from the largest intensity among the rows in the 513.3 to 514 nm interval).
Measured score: -0.09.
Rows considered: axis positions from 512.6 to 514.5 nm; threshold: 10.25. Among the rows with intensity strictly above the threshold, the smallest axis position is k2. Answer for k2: 512.959 nm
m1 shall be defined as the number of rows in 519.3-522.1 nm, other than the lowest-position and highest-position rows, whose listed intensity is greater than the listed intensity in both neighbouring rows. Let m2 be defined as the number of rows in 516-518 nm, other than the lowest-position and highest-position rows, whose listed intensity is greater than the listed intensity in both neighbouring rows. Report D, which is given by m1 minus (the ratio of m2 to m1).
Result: 2.3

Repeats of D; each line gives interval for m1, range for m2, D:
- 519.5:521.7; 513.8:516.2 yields 0.5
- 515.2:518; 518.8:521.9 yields 2.3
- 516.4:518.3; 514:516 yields 1.5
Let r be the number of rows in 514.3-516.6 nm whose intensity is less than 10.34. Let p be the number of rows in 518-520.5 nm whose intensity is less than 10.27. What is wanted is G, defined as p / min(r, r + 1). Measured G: 1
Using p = 3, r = 5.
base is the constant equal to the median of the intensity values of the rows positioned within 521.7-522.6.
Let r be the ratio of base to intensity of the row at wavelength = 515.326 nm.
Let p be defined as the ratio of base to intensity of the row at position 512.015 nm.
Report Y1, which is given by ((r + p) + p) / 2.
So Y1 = 1.605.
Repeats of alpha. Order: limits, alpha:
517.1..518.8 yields 7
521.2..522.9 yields 2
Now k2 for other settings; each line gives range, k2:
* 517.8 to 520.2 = 518.898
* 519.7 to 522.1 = 519.855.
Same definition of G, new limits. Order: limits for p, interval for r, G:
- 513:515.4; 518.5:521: 4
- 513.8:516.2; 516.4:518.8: 0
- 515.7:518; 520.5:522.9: 6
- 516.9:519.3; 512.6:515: 1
